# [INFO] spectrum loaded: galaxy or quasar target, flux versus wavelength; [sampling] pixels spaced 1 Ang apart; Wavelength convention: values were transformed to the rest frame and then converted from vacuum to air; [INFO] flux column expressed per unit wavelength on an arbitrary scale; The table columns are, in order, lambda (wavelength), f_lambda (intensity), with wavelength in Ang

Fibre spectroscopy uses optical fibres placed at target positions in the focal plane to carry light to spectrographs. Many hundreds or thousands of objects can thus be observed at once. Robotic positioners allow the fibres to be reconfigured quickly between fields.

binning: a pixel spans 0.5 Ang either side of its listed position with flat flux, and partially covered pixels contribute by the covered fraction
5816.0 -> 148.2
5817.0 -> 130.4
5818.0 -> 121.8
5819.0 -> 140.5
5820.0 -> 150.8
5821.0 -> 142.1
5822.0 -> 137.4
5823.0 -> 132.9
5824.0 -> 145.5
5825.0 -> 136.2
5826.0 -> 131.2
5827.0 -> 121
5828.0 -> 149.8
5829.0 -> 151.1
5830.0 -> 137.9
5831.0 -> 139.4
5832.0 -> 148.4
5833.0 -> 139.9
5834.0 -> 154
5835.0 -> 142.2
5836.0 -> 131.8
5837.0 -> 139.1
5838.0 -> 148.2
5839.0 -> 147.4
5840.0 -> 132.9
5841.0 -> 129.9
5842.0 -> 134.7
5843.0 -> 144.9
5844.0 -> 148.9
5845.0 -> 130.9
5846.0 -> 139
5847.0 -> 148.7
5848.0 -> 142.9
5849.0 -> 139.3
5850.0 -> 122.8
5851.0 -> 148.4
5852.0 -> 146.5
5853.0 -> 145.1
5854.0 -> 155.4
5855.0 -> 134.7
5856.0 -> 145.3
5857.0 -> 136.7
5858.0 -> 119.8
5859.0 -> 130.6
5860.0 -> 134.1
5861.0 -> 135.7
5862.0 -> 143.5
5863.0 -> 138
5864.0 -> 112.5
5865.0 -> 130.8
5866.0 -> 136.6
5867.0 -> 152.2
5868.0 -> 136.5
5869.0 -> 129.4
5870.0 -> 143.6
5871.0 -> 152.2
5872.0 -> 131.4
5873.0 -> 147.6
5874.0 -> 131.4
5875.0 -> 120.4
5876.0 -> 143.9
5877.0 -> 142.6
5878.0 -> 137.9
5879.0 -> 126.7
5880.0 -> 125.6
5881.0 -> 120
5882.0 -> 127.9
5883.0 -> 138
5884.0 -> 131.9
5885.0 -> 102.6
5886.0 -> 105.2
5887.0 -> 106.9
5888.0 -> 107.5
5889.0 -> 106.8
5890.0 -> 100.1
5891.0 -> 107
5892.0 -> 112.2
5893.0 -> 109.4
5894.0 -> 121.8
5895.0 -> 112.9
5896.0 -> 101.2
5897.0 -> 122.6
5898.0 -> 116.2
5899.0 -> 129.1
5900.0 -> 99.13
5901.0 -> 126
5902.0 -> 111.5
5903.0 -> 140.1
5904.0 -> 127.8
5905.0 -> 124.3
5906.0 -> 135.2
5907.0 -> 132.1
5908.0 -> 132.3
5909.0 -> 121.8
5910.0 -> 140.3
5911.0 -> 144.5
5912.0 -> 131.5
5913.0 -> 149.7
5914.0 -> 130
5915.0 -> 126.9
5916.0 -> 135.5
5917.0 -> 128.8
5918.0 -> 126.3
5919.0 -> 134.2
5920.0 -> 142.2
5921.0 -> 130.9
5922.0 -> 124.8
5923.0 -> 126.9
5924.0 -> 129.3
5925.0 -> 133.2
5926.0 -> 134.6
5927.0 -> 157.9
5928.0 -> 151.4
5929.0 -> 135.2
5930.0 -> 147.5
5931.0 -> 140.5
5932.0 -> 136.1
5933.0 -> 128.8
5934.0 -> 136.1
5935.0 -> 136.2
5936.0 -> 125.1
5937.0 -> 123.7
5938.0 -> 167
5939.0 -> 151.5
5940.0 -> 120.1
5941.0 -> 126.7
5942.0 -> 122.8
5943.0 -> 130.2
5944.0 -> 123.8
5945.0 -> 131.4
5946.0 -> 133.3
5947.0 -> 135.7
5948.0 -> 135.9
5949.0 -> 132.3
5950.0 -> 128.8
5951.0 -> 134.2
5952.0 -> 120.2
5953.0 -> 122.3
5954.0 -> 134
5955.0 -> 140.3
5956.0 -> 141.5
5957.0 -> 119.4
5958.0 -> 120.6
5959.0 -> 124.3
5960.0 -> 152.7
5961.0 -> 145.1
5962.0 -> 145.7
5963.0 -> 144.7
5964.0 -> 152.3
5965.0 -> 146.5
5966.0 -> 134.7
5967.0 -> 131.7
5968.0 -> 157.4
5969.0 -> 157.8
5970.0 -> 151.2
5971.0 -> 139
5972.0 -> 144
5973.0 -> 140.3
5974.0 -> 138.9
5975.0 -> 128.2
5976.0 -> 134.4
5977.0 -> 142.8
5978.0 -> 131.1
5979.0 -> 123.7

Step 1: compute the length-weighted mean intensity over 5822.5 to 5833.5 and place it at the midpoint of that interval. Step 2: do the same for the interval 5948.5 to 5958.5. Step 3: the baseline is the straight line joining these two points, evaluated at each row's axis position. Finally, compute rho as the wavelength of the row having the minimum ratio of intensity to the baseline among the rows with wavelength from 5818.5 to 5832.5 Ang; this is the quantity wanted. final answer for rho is 5827.0 Ang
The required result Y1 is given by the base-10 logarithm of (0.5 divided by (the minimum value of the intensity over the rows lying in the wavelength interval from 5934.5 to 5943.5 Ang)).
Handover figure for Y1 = -2.381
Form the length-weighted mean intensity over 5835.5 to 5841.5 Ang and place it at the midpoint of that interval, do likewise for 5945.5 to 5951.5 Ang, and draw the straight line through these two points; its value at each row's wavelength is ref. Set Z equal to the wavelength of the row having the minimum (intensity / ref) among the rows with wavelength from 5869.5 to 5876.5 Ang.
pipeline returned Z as 5875.0 Ang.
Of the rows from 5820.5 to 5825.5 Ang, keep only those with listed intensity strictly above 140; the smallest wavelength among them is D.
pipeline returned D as 5821.0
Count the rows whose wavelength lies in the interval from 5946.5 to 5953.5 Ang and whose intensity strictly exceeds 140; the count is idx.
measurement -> 0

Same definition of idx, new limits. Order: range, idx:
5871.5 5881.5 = 3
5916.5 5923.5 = 1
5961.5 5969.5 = 6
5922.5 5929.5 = 2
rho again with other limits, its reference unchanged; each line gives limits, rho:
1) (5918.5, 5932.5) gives 5922.0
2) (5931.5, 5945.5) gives 5940.0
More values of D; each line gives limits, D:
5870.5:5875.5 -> 5871.0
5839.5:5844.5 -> 5843.0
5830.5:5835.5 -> 5832.0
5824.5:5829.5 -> 5828.0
